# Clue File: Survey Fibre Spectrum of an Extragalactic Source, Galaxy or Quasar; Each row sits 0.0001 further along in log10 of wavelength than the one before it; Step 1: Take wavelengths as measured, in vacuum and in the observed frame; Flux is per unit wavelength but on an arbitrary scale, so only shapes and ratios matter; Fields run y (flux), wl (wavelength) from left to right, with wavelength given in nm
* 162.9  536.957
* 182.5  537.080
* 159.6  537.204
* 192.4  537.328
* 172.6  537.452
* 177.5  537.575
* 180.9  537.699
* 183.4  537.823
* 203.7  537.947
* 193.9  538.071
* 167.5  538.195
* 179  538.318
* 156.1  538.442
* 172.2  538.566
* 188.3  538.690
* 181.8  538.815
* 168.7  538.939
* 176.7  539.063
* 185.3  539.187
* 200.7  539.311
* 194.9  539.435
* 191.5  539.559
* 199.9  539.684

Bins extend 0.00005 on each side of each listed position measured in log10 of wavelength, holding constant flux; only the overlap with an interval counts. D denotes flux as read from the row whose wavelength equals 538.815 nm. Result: 181.8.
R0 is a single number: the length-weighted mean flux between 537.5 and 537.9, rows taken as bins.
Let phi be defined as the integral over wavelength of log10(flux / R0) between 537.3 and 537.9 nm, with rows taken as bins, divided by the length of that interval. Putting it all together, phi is 0.00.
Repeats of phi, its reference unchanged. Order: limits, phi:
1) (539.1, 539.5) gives 0.03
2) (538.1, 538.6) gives -0.03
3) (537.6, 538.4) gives 0.00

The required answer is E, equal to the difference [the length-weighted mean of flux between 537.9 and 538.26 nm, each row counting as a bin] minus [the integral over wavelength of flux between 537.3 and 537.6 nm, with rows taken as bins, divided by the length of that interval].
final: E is 8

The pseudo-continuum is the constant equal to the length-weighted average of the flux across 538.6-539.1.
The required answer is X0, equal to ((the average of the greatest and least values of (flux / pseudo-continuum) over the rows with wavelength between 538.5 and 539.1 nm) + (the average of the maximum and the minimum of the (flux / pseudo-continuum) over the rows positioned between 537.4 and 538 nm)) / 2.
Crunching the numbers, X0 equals 1.03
